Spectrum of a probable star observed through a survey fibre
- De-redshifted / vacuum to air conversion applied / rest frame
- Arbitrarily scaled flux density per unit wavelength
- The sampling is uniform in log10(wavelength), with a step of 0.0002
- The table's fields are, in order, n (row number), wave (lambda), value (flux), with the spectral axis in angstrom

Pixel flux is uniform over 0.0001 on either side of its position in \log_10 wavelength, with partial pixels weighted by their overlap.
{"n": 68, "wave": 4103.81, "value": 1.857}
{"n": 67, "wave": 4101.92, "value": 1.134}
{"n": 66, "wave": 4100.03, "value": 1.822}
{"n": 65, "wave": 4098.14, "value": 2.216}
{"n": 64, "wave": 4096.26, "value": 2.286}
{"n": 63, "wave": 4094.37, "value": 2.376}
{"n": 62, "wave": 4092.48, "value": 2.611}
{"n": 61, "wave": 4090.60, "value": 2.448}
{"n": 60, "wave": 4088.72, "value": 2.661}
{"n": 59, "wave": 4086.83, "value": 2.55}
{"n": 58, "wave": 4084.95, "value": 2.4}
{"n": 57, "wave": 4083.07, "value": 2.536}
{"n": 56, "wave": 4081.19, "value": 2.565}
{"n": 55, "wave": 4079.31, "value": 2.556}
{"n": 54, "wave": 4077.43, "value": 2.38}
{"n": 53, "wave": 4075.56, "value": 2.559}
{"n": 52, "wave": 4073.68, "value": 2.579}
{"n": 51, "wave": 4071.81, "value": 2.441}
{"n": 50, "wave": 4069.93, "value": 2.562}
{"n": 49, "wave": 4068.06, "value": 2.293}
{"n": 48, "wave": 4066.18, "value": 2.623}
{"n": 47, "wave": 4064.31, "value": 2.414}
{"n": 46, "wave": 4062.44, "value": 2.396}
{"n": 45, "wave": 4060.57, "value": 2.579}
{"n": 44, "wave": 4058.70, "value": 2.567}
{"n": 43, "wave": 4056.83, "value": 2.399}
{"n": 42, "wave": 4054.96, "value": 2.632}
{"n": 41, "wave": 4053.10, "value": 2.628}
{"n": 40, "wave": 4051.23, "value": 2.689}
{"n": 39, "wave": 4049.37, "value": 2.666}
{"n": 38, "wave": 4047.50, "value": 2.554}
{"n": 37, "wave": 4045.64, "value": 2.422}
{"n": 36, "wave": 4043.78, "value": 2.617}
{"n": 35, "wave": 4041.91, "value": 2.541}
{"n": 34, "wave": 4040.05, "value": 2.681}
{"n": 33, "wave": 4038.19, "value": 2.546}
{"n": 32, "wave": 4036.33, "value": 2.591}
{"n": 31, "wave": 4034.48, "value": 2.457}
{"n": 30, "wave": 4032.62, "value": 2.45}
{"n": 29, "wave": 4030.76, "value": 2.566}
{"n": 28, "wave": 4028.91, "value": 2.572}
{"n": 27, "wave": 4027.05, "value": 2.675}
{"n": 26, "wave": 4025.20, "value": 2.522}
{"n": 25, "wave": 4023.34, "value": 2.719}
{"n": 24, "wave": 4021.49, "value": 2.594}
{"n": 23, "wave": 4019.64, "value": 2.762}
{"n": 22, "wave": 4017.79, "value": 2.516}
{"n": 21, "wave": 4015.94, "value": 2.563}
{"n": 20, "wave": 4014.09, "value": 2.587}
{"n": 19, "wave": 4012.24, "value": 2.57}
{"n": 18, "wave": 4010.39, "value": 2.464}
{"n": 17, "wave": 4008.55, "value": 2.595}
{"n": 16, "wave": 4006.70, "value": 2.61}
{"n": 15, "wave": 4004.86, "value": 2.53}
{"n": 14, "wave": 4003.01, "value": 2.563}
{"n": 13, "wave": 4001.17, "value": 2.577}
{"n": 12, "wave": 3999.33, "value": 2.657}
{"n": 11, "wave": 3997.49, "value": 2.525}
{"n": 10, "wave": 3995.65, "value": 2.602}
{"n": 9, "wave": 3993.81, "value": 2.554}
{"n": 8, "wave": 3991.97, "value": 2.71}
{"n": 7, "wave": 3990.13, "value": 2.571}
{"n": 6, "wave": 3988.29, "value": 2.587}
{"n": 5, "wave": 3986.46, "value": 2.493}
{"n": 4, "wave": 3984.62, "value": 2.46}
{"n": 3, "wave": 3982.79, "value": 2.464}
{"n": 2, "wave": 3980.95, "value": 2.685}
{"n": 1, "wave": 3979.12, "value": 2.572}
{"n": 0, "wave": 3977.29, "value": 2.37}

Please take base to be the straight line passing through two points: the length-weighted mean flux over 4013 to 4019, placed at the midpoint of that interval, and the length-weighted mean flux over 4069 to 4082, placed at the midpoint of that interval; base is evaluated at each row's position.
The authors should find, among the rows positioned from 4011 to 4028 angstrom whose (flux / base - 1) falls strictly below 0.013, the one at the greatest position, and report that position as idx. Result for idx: 4025.20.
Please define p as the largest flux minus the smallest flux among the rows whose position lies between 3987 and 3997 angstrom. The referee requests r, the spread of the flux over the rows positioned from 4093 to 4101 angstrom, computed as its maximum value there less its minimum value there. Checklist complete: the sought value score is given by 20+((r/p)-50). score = -26.4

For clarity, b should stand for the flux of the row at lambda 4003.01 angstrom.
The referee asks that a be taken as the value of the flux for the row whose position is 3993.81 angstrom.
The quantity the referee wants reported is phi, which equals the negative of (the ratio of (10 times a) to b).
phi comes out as -10.0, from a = 2.554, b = 2.563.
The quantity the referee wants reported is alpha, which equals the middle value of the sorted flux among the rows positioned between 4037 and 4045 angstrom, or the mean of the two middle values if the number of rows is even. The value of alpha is 2.58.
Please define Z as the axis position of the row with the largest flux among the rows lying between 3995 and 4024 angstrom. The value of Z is 4019.64 angstrom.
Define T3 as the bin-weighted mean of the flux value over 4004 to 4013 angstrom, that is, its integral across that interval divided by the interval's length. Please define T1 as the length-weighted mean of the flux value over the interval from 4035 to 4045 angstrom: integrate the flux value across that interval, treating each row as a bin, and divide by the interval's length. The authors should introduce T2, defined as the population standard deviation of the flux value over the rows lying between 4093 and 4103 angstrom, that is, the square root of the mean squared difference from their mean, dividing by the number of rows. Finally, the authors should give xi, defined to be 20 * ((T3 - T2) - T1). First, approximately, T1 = 2.59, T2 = 0.46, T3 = 2.55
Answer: -9.8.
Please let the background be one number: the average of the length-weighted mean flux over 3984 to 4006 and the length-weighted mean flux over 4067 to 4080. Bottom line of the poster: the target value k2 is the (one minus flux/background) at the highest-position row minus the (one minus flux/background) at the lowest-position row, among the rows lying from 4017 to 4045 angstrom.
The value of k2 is -0.040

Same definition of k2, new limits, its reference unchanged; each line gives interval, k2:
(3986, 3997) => -0.043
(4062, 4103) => 0.500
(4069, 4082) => -0.001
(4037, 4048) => -0.003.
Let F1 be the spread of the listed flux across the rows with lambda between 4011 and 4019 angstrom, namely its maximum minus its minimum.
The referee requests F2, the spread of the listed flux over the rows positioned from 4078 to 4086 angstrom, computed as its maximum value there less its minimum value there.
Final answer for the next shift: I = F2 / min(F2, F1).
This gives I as 2.32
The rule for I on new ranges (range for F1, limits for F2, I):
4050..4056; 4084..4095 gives 4.67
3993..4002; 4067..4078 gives 2.17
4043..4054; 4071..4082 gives 1.00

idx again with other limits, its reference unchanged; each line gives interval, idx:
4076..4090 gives 4084.95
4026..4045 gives 4041.91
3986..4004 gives 4003.01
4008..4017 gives 4015.94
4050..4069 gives 4068.06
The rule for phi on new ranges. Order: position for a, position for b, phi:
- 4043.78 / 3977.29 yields -11.0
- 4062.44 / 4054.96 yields -9.1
